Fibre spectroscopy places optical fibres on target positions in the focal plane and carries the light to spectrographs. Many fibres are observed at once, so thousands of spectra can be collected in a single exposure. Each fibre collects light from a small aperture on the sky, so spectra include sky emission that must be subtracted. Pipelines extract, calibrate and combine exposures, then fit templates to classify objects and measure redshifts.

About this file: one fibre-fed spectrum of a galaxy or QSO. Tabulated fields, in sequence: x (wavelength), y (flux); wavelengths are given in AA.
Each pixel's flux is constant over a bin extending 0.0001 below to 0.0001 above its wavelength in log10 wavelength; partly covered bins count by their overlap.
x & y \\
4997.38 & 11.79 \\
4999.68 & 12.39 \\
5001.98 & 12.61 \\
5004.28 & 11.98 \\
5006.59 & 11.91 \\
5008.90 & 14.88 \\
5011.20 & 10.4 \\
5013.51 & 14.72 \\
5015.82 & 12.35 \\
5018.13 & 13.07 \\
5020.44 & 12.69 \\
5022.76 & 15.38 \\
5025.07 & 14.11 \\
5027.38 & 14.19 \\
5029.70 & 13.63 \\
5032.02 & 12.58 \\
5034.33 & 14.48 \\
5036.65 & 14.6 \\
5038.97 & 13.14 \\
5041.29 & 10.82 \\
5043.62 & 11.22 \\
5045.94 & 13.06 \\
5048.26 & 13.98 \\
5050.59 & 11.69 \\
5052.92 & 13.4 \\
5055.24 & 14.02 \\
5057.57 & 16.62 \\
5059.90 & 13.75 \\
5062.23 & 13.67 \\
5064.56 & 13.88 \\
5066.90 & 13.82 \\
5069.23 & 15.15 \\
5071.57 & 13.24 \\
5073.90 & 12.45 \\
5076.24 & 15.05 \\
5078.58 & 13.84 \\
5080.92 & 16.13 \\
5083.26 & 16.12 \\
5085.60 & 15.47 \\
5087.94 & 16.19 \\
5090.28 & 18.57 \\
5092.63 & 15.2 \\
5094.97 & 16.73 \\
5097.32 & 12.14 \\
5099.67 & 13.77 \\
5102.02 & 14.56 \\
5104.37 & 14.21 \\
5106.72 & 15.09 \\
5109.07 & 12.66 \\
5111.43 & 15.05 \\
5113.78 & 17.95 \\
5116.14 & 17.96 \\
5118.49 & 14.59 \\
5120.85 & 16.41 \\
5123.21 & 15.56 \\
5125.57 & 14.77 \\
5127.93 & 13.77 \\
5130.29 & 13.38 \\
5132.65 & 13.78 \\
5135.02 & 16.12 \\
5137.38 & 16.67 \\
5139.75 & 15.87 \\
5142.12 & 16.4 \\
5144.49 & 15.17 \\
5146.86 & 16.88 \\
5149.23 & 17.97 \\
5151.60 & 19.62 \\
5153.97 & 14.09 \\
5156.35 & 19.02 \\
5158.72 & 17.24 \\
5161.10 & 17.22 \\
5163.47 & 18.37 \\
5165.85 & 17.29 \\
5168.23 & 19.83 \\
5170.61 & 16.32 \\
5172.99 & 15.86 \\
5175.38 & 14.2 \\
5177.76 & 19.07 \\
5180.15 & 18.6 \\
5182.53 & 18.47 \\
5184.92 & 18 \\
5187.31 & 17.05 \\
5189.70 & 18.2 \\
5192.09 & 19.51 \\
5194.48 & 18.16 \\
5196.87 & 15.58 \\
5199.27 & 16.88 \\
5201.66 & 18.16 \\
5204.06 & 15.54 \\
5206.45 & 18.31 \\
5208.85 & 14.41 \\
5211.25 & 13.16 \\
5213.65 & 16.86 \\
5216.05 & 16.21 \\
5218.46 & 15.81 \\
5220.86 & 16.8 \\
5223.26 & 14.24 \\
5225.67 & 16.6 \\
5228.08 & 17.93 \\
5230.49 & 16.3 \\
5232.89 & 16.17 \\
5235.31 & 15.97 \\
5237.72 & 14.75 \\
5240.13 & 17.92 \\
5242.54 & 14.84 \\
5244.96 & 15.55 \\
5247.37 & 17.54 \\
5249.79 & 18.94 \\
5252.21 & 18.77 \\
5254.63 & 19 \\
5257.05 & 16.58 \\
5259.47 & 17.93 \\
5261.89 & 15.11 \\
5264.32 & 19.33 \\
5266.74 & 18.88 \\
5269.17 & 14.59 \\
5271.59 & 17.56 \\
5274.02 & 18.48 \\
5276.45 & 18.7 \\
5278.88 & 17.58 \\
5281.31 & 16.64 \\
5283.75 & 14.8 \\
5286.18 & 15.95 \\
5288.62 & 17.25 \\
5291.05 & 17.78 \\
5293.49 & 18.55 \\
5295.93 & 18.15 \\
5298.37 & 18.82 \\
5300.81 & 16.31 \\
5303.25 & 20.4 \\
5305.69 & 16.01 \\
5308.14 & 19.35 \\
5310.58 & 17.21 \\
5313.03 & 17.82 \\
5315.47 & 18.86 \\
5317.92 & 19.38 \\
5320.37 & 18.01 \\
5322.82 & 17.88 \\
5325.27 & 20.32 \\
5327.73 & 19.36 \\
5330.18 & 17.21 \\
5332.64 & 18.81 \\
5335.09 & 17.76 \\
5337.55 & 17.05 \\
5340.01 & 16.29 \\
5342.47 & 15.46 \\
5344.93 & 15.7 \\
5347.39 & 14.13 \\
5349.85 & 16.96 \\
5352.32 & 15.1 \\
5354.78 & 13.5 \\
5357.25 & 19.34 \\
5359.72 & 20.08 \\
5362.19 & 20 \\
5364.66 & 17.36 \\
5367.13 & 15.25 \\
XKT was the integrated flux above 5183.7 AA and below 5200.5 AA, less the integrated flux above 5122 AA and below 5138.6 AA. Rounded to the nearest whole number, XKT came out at 49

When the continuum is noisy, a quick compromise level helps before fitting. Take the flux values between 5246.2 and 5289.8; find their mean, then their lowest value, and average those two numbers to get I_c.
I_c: 16.0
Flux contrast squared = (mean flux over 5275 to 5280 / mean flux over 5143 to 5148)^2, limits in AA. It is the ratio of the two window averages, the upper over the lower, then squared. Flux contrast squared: 1.3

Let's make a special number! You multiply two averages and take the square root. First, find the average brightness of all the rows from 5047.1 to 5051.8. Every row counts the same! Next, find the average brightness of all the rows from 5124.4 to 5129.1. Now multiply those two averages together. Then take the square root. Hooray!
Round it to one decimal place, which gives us 13.5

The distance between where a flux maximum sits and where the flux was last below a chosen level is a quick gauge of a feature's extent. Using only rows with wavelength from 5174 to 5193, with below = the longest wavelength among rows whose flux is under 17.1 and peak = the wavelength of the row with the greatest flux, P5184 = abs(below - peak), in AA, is 4.8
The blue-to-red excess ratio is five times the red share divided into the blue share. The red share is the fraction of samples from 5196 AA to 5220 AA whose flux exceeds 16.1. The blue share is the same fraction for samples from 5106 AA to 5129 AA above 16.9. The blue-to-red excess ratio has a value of 2.0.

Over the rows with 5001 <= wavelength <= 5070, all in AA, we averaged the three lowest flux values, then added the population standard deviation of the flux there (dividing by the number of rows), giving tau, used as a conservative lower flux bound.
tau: 12.2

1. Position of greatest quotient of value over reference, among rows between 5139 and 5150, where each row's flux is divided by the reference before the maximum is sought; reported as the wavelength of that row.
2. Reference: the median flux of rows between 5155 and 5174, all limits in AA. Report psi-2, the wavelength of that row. 5149.23 AA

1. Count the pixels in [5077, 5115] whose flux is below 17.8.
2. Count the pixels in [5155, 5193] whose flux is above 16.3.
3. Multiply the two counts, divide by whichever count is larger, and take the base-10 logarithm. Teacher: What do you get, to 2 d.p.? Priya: 1.15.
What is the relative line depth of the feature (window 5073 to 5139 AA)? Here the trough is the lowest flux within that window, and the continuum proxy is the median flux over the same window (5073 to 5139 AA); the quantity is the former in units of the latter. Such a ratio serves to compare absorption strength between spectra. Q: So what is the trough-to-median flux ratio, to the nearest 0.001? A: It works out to 0.806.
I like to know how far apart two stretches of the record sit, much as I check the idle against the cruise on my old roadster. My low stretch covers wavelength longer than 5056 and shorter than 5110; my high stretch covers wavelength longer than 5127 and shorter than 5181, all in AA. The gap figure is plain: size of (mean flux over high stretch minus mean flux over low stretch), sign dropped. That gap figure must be 1.9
